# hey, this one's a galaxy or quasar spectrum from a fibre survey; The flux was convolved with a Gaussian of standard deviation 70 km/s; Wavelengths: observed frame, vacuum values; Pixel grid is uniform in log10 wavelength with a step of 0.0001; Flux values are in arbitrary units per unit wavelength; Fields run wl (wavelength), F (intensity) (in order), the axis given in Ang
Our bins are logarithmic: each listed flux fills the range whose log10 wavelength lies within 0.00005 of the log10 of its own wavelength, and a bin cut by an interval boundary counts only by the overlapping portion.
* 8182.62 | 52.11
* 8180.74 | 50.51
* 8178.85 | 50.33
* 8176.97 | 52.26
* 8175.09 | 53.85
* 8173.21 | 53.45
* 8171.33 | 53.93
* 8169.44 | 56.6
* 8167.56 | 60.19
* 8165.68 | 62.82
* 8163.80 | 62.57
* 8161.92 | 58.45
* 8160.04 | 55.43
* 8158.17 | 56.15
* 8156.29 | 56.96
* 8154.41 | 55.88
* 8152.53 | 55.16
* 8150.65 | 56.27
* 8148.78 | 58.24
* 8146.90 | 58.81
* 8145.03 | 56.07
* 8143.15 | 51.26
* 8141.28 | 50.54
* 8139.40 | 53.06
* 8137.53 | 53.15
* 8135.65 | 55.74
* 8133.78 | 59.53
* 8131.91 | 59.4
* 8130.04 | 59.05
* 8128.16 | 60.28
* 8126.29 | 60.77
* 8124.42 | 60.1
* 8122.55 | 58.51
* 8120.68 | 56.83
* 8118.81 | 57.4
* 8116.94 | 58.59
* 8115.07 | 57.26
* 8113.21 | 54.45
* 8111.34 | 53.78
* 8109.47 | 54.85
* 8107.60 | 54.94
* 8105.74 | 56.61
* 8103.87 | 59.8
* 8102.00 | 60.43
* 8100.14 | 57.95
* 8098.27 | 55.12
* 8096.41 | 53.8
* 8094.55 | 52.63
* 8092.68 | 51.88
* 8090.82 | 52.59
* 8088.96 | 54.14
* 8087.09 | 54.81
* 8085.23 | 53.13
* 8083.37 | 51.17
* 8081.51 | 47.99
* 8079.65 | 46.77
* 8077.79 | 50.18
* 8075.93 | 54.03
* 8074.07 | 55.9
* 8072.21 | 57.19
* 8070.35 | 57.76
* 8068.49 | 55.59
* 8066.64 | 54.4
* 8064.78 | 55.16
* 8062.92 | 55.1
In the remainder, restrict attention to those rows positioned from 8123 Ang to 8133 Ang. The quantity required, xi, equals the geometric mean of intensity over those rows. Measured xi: 60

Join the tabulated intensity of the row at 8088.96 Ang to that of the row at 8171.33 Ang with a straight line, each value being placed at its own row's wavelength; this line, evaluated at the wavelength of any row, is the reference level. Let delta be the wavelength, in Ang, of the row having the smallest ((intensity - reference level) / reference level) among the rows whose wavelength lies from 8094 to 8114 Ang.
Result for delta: 8094.55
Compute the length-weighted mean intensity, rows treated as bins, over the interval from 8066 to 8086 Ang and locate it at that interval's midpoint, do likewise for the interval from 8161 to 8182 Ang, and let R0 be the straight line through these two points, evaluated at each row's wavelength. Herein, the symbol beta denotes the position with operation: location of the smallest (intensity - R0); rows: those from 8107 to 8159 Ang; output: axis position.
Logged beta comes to 8141.28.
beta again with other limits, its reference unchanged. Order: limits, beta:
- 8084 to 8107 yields 8092.68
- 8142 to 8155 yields 8143.15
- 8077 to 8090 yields 8079.65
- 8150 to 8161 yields 8152.53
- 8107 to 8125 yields 8111.34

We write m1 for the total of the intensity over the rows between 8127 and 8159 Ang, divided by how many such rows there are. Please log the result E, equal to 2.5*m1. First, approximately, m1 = 56.2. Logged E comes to 141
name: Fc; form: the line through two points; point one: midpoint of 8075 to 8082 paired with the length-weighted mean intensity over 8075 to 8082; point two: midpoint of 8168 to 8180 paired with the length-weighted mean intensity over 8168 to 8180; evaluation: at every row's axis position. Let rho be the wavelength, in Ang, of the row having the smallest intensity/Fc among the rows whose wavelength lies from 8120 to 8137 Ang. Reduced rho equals 8135.65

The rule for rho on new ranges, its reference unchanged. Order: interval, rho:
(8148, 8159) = 8152.53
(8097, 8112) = 8111.34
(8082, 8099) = 8083.37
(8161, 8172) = 8171.33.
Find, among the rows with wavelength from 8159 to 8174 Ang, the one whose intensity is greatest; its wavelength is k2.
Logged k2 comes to 8165.68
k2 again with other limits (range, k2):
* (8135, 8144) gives 8135.65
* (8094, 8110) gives 8102.00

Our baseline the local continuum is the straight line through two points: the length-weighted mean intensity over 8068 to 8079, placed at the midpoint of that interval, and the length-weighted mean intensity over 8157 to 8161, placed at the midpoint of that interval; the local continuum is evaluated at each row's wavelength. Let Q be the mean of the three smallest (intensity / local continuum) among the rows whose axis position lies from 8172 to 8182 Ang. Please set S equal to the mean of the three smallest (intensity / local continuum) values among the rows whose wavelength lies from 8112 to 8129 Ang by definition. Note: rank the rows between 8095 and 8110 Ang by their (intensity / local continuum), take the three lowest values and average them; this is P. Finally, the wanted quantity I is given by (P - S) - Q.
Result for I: -0.93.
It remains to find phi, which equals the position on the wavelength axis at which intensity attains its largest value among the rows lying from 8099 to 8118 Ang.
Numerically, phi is 8102.00 Ang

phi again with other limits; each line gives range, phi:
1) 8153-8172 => 8165.68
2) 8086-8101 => 8100.14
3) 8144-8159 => 8146.90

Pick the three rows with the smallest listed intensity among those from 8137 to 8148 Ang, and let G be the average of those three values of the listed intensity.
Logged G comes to 51.6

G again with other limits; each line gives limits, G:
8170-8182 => 51.0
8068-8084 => 48.3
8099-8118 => 54.4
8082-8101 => 51.9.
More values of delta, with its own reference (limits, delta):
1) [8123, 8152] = 8141.28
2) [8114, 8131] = 8120.68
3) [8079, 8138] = 8079.65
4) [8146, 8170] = 8152.53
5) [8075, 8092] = 8079.65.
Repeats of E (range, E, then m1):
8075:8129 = 138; 55.2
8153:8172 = 145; 57.9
